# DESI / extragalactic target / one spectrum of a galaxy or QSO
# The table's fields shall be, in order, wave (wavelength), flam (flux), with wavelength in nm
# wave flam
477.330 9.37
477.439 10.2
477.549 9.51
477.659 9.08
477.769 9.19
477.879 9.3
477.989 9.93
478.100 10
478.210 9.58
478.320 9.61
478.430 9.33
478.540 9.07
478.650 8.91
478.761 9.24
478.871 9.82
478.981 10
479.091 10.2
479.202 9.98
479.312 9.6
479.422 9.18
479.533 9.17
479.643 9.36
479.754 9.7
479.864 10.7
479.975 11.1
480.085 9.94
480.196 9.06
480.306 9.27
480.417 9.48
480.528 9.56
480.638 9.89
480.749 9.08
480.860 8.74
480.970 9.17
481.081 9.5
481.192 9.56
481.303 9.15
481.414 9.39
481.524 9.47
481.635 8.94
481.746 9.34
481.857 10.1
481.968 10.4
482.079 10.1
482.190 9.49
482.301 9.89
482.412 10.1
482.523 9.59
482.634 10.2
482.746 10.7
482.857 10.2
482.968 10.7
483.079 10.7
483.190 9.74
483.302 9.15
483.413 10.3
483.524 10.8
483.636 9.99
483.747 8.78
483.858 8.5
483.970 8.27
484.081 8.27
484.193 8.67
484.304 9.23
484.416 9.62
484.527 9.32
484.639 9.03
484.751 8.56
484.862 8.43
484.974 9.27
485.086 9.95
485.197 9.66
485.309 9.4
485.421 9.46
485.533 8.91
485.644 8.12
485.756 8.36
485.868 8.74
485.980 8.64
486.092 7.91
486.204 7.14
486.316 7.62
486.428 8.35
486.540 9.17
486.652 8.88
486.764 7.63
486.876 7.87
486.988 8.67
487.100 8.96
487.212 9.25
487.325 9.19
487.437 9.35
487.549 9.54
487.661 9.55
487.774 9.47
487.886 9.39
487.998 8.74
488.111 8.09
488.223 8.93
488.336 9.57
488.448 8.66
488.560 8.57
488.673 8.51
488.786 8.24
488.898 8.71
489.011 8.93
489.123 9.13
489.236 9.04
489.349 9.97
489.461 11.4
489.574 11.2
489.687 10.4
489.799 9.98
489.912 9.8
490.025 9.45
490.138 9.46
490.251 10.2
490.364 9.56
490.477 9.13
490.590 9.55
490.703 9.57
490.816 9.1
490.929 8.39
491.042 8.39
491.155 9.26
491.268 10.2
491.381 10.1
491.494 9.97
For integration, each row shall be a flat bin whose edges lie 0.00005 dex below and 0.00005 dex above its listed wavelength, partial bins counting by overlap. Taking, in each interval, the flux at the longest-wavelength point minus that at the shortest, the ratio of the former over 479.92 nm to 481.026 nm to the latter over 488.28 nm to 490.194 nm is 17.5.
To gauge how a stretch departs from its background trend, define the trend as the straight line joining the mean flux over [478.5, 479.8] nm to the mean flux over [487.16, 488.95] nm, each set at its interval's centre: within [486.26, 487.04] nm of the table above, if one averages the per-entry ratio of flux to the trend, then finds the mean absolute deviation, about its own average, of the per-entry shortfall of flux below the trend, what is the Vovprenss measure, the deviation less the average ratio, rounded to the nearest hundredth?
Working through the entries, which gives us -0.40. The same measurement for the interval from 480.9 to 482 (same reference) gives -0.69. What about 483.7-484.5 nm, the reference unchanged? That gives -0.56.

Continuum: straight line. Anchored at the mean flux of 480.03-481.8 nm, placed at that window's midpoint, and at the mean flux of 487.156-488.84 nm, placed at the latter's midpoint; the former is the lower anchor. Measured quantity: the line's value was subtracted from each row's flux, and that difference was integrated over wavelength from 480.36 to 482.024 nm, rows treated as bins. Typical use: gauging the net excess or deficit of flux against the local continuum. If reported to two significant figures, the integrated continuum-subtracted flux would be 0.20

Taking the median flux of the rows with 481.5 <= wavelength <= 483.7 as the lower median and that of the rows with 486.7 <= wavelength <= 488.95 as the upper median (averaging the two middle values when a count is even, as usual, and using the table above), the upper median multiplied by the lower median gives 89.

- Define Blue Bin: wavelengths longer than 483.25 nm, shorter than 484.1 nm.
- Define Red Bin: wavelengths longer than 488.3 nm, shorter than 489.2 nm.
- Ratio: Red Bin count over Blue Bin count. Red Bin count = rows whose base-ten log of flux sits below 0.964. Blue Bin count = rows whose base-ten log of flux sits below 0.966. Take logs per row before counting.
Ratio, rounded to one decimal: 1.4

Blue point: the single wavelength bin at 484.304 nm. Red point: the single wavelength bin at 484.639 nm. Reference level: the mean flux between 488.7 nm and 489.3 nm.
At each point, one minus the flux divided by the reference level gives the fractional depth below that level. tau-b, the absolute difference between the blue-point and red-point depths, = 0.023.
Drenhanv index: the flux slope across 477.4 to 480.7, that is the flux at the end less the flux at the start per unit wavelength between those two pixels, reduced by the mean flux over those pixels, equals -9.7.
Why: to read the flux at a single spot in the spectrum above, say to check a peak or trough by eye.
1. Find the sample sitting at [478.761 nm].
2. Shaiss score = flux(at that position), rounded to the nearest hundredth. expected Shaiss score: 9.24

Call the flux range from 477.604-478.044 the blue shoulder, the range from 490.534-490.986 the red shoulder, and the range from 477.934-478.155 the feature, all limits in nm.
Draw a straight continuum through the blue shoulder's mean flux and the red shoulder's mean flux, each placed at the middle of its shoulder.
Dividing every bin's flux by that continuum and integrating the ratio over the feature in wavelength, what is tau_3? 0.234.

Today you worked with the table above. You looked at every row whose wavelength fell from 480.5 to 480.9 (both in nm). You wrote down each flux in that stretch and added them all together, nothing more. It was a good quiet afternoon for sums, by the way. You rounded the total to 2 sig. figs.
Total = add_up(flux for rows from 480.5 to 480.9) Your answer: 37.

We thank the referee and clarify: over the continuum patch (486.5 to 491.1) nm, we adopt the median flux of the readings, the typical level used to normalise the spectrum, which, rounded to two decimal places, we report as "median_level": 9.17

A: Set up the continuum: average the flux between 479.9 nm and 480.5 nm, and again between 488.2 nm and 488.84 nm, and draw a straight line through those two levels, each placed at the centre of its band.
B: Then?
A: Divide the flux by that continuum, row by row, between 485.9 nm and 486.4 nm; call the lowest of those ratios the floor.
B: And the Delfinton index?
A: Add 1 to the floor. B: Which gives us 1.791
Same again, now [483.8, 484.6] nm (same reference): 1.889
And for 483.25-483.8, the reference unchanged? 1.941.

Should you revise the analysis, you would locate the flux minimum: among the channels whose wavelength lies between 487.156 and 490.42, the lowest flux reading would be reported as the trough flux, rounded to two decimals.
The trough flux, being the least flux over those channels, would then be 8.09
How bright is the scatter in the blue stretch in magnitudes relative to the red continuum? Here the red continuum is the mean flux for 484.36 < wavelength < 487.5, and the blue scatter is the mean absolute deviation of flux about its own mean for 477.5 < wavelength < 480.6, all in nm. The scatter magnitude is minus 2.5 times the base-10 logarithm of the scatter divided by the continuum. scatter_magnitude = 3.4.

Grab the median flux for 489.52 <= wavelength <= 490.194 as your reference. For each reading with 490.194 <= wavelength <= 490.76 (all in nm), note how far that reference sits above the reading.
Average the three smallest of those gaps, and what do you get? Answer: 0.1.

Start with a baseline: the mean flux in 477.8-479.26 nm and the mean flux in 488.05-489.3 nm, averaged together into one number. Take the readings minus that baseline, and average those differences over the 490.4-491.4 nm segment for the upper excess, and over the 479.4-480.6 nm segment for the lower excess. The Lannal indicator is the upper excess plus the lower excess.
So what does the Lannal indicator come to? 0.6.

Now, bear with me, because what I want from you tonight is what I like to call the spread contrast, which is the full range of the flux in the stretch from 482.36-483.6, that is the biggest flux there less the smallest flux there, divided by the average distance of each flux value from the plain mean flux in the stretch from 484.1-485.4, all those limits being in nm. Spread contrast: 4.3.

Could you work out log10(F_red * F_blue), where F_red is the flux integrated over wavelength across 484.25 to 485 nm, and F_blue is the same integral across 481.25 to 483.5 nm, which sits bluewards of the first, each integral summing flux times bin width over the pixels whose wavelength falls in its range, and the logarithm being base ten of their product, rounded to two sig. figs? 2.2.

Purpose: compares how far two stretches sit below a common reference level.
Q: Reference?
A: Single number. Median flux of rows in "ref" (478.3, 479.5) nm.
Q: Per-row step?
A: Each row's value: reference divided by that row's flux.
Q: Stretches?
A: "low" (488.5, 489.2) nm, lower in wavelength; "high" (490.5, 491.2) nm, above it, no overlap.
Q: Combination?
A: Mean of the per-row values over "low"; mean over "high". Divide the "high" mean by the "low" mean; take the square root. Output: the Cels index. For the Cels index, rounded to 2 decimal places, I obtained 0.98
